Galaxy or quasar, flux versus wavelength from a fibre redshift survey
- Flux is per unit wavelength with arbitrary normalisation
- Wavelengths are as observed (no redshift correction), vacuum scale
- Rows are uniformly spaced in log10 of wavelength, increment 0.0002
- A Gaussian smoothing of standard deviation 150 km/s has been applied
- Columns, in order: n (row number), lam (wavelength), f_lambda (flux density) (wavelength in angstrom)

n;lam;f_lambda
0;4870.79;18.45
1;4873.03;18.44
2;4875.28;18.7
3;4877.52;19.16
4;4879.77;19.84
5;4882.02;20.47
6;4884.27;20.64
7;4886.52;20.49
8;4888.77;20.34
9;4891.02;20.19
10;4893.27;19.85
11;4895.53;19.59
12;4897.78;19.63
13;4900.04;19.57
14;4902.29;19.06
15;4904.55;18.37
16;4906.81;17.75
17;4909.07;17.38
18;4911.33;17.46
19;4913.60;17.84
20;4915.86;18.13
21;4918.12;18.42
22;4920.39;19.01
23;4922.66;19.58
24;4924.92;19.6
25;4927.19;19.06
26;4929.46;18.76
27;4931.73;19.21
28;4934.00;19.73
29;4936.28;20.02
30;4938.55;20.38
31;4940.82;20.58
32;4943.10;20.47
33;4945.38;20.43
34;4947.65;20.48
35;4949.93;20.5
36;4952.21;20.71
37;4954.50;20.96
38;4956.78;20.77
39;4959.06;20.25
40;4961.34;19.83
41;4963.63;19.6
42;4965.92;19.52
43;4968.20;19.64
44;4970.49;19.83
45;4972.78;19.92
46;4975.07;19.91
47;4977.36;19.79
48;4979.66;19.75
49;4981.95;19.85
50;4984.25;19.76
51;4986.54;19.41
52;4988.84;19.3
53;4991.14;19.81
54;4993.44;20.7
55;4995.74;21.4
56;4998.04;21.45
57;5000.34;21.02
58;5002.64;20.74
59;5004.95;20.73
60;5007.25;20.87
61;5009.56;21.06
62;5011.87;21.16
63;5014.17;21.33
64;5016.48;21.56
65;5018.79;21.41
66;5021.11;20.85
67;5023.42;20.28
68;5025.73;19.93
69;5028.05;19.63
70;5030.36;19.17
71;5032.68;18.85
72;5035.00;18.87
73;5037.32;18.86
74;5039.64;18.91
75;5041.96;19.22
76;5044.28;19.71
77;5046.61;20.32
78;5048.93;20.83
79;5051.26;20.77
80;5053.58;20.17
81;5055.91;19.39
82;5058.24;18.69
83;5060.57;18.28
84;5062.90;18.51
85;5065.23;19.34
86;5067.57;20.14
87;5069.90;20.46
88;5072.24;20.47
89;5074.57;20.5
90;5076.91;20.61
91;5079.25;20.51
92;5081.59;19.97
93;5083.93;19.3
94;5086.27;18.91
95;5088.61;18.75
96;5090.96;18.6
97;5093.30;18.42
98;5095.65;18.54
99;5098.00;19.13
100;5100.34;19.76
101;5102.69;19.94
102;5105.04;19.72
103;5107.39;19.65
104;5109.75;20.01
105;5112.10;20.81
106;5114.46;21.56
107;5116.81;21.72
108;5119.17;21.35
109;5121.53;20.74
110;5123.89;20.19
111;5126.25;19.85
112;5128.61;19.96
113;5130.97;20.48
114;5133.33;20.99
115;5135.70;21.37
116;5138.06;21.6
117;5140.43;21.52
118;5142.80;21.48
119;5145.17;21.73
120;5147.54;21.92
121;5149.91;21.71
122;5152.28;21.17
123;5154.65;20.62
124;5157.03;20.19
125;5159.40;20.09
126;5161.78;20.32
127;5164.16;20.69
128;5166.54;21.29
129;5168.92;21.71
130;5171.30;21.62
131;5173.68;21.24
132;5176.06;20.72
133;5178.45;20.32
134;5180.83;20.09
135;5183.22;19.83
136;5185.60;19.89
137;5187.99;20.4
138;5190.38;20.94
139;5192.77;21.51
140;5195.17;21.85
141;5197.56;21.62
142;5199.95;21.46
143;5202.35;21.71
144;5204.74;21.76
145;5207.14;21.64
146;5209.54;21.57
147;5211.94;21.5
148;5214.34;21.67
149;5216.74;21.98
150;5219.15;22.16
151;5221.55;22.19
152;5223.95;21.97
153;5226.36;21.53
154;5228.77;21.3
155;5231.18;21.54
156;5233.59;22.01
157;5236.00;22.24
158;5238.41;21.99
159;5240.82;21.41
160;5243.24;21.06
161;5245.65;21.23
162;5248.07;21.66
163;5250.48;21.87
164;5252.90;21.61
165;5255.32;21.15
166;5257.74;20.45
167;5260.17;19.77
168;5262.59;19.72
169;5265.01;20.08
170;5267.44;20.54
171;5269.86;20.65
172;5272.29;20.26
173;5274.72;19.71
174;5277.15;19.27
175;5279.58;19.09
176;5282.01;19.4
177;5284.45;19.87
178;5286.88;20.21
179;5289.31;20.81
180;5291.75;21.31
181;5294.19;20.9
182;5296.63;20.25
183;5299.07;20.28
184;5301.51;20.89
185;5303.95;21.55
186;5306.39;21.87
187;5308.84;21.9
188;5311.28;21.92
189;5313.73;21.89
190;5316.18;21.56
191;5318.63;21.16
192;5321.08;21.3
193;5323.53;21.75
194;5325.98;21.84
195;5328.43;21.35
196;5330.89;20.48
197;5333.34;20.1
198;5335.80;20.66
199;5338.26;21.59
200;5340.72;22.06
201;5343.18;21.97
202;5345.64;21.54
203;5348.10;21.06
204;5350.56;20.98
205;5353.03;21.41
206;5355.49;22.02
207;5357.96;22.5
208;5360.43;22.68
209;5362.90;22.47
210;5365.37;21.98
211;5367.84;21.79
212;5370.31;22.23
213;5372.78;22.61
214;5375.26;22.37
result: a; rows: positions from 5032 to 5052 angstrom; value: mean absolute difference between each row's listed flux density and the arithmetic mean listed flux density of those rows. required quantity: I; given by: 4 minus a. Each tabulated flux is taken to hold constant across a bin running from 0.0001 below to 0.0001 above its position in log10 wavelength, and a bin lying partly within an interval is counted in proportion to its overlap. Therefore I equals 3.28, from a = 0.72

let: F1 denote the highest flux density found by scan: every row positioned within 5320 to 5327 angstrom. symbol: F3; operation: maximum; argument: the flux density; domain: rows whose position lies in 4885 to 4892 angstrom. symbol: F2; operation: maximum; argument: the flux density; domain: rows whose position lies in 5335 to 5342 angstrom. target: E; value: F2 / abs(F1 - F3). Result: 16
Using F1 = 21.84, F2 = 22.06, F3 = 20.49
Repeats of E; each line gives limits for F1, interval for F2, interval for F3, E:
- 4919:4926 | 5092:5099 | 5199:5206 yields 9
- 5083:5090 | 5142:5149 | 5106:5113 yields 15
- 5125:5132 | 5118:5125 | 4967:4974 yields 38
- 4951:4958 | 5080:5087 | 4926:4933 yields 11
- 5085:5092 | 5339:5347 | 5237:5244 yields 7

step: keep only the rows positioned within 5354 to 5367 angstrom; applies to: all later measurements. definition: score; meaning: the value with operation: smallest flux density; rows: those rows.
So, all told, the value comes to 21.98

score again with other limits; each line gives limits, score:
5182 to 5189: 19.83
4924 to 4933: 18.76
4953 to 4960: 20.25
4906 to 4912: 17.38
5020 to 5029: 19.63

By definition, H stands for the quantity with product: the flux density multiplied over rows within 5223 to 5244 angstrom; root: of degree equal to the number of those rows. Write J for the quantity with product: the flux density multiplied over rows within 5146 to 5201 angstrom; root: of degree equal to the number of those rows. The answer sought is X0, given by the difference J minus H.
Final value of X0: -0.8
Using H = 21.7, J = 20.9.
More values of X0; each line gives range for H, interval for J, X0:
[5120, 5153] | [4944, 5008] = -0.8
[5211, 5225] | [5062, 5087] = -2.0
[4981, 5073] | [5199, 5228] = 1.7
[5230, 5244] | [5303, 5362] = -0.2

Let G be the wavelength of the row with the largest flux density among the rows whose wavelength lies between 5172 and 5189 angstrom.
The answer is 5173.68 angstrom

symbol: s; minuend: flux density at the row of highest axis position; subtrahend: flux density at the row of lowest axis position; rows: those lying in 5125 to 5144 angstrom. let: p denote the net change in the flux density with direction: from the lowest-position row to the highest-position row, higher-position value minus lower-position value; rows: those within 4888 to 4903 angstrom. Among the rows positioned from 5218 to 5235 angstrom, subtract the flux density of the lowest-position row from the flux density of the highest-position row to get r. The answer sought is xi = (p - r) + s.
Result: 0.5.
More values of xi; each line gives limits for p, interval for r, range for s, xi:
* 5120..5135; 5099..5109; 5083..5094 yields -0.5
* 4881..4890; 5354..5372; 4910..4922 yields 1.2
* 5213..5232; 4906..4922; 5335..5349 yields -1.0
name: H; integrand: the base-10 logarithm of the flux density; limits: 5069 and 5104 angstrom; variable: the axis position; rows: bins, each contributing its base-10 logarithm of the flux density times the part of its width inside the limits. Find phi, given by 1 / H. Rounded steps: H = 45.2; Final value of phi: 0.0221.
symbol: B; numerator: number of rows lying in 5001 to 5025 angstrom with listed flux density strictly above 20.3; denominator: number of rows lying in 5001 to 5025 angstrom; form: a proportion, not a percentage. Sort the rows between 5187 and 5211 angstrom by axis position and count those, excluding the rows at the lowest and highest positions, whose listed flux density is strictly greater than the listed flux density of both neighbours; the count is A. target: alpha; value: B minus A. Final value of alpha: -1.10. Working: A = 2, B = 0.9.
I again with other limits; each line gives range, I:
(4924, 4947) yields 3.45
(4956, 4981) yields 3.77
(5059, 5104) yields 3.26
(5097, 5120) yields 3.20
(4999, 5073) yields 3.17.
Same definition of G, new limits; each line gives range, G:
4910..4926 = 4924.92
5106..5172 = 5147.54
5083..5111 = 5109.75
